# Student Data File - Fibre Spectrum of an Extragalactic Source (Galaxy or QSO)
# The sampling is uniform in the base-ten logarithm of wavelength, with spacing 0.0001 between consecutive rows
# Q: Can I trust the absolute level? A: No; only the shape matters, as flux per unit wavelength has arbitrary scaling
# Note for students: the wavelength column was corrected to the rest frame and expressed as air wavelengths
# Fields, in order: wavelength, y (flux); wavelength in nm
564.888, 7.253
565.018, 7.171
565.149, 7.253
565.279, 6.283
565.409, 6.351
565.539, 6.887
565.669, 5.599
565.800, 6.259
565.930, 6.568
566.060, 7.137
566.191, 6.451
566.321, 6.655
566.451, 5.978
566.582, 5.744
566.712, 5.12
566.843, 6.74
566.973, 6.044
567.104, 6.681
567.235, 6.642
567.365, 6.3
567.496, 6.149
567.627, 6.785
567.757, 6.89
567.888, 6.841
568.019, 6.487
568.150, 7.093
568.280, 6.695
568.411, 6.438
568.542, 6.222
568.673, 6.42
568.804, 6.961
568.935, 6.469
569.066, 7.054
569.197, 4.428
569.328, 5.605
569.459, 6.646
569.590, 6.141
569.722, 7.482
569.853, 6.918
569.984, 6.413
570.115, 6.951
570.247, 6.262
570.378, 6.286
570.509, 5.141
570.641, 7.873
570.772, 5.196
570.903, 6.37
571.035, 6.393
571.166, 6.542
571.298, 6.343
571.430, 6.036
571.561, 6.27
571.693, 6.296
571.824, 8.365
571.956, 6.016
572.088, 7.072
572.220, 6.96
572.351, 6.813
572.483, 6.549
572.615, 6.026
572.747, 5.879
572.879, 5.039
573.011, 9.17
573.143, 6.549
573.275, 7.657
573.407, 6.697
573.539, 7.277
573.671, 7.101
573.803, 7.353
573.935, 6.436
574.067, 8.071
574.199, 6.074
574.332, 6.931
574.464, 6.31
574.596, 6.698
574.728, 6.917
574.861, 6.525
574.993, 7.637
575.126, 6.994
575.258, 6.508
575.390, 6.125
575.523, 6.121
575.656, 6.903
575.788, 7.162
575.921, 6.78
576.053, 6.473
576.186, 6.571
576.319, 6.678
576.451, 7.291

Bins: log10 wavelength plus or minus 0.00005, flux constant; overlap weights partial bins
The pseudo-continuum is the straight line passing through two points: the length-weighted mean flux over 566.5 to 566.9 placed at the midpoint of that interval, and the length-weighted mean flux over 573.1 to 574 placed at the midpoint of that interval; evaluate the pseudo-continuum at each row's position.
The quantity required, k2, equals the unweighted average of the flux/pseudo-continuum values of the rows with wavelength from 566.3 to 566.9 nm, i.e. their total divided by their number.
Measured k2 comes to 1.04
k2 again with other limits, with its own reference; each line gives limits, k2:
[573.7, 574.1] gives 1.03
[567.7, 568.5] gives 1.11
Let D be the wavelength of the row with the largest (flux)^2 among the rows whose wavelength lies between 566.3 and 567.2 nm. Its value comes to 566.843 nm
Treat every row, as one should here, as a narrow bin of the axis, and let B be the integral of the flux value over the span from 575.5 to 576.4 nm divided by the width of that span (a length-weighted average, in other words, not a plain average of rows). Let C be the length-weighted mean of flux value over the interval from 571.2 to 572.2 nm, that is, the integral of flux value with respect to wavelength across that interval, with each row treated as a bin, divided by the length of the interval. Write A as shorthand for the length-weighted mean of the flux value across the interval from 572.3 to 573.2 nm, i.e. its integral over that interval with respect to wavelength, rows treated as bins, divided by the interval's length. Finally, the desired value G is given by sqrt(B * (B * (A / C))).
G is 6.7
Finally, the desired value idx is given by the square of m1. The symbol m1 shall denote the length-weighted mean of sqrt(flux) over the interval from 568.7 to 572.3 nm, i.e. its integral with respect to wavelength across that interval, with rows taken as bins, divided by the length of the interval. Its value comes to 6.4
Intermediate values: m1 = 2.54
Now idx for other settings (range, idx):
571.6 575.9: 6.8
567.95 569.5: 6.4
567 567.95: 6.6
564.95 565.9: 6.5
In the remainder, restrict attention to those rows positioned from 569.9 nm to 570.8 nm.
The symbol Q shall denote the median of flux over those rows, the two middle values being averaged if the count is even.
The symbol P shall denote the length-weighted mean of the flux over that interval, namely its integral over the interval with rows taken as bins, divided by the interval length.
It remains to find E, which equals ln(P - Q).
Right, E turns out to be -2.6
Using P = 6.36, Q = 6.3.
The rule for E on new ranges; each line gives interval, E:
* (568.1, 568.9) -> -2.8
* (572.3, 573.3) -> -2.2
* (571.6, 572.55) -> -3.3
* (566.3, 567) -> -7.1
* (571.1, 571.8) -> -2.0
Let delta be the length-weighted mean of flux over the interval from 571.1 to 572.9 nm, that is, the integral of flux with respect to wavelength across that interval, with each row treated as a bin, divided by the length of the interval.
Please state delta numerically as 6.48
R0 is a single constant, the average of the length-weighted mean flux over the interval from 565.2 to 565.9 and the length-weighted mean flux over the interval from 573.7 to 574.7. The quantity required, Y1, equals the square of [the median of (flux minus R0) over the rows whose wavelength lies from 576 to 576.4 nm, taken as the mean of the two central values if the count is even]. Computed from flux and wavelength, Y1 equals 0.00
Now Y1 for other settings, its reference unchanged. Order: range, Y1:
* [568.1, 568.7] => 0.02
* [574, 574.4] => 0.12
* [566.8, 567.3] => 0.01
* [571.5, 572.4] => 0.05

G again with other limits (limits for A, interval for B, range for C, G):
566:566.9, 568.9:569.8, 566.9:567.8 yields 6.1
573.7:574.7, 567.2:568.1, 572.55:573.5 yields 6.7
